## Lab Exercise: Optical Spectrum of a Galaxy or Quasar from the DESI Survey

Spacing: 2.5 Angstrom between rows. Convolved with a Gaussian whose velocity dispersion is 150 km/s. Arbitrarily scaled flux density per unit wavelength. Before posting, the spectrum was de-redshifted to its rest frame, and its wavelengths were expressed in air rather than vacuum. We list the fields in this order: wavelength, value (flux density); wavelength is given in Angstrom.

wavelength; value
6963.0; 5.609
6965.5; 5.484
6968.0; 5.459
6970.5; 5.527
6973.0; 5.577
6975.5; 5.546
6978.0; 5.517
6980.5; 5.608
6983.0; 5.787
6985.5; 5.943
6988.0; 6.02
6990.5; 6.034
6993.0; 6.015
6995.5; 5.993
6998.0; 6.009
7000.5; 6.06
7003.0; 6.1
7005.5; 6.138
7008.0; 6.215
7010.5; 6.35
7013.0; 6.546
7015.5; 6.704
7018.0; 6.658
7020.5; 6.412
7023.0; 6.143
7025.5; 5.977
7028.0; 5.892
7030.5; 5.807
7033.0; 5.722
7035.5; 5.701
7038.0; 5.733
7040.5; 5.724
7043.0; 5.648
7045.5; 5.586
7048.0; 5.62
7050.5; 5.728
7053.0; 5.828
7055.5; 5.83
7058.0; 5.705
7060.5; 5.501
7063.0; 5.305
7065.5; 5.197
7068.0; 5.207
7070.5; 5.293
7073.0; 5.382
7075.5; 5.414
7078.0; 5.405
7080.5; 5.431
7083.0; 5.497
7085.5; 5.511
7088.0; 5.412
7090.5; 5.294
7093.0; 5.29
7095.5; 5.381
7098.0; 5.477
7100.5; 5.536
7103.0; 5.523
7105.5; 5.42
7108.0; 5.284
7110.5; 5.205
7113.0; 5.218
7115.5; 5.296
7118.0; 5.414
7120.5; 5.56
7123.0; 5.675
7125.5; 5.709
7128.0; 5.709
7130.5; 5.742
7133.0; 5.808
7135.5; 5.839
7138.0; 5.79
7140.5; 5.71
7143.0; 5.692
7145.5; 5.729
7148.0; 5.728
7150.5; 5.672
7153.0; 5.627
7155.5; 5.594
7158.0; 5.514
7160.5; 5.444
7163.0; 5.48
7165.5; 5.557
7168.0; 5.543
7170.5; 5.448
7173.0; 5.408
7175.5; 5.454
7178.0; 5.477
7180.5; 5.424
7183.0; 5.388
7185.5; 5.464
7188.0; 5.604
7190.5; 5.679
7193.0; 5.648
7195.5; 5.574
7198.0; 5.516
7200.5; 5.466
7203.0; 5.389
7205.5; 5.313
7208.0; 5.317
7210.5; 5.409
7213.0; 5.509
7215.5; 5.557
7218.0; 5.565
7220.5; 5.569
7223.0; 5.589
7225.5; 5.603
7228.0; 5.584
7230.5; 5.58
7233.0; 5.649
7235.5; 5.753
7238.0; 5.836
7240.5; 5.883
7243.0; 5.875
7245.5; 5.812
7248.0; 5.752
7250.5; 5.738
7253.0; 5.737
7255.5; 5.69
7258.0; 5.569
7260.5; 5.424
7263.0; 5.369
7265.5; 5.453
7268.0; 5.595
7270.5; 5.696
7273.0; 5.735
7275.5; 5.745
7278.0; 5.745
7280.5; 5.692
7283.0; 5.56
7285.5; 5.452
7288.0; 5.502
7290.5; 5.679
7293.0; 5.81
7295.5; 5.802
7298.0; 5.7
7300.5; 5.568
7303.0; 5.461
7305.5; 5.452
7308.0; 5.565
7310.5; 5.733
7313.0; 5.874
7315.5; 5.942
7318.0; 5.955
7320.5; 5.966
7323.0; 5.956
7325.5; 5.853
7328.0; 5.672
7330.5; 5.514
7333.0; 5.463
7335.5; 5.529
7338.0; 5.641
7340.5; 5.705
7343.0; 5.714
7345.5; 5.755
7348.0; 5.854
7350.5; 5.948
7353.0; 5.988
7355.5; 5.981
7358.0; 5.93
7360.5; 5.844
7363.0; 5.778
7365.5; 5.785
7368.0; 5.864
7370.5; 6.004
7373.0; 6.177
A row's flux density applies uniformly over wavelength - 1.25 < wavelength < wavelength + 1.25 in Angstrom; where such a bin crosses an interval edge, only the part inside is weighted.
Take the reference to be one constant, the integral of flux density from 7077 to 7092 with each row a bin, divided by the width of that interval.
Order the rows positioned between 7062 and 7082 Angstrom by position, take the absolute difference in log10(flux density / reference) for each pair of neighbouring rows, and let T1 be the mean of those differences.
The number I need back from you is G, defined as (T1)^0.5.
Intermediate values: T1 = 0.0042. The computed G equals 0.065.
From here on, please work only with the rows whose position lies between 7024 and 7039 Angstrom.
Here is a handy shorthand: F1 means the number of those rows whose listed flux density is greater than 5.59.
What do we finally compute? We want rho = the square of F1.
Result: 36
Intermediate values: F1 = 6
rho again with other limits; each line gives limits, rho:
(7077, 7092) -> 0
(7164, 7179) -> 0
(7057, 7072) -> 1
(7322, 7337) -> 9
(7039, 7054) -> 25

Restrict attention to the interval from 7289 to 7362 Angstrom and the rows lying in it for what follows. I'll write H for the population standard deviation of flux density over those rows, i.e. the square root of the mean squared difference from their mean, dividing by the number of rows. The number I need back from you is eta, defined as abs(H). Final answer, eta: 0.17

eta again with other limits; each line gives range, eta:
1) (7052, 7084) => 0.20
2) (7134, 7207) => 0.13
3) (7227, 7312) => 0.14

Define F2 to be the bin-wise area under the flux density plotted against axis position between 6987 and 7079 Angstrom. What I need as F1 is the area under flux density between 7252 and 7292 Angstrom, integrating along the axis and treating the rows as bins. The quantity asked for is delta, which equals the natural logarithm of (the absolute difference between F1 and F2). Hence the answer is 5.75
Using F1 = 224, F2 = 539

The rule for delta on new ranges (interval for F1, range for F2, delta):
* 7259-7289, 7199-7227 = 2.64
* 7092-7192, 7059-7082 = 6.07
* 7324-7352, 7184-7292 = 6.10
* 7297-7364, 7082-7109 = 5.48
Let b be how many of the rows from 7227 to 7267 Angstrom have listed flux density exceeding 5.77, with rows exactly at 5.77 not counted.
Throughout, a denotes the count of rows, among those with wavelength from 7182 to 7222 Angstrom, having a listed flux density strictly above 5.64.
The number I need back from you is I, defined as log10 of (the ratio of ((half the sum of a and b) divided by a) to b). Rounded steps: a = 2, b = 4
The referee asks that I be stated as -0.4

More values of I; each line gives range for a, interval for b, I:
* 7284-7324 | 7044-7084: -0.5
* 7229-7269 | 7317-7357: -0.9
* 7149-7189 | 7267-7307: -0.1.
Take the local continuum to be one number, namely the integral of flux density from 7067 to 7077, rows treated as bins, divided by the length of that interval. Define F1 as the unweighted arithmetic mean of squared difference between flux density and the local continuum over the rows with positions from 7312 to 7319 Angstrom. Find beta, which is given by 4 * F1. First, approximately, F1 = 0.35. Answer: 1.42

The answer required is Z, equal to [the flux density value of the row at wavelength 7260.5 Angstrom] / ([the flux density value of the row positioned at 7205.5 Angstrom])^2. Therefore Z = 0.192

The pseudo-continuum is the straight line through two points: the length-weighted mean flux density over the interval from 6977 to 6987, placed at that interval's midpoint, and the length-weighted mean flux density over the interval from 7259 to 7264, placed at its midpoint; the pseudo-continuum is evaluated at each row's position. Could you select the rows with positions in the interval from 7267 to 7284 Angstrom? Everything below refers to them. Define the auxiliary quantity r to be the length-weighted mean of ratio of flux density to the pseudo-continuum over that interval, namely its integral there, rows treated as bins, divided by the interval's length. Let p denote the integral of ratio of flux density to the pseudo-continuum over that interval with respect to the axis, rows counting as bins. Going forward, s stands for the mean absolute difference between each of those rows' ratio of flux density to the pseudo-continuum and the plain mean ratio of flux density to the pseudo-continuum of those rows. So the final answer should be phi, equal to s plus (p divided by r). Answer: 17.0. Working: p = 17.9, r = 1.05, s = 0.011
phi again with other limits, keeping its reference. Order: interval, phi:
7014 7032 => 18.1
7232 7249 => 17.0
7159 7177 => 18.0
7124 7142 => 18.0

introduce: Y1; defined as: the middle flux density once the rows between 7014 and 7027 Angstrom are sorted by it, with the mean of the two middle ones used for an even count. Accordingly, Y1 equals 6.41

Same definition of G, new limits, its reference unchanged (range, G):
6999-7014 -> 0.082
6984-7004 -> 0.050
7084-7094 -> 0.077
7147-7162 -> 0.066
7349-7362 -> 0.058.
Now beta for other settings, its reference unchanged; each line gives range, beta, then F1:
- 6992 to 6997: 1.82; 0.46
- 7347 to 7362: 1.43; 0.36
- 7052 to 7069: 0.40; 0.10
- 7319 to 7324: 1.60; 0.40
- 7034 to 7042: 0.61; 0.15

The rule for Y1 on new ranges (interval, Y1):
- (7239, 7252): 5.81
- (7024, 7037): 5.81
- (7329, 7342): 5.53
